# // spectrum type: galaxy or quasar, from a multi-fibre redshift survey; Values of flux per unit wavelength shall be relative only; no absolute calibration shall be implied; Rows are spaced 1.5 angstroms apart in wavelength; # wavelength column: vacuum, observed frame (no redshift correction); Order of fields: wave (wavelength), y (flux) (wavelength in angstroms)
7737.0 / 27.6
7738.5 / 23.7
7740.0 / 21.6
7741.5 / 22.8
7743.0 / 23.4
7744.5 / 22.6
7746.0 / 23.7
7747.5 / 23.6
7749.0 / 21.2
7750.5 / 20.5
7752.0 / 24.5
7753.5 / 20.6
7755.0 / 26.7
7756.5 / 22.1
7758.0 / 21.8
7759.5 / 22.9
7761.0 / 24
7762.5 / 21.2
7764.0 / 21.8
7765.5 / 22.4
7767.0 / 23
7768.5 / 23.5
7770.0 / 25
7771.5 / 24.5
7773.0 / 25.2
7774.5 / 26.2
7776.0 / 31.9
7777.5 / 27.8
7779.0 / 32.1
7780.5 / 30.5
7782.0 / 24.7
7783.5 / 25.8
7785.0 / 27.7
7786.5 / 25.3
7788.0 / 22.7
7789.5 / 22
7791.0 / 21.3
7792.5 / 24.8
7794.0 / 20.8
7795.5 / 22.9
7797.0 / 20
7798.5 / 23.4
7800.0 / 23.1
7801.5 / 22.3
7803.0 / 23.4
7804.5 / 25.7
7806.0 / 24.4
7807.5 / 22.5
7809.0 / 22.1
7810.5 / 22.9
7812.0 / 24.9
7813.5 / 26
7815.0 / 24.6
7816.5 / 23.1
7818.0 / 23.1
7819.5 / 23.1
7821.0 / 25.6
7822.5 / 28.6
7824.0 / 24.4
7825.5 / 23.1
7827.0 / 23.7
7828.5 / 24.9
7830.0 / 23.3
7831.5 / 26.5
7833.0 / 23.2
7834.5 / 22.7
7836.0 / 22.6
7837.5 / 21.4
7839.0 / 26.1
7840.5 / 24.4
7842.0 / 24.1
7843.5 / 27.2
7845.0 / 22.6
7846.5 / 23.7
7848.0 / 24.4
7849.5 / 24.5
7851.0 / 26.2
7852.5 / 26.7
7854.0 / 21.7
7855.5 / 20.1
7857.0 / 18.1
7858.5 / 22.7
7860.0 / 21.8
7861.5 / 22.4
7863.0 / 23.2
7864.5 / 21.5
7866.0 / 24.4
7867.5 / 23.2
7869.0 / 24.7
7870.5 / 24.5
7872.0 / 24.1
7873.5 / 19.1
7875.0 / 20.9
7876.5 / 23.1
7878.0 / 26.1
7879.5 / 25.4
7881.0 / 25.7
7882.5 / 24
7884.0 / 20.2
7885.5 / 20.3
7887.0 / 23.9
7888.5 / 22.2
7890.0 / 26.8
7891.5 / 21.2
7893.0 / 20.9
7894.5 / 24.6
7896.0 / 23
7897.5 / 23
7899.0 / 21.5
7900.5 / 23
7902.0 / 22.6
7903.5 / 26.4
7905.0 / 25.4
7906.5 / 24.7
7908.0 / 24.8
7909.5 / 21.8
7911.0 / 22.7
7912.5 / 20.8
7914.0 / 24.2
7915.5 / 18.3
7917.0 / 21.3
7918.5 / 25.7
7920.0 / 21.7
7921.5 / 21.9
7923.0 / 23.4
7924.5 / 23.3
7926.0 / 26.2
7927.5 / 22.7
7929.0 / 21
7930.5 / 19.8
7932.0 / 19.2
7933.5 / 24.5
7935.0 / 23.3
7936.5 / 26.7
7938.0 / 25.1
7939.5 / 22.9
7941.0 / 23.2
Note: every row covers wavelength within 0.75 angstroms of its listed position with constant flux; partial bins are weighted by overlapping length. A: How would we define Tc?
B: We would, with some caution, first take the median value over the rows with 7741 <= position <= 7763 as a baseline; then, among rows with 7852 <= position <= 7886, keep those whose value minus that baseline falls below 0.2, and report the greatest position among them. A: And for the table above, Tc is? 7885.5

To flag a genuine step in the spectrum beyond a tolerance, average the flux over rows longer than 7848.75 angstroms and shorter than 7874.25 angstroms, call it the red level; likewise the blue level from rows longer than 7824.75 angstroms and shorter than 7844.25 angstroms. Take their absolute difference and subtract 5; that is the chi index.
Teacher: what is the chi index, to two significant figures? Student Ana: -3.8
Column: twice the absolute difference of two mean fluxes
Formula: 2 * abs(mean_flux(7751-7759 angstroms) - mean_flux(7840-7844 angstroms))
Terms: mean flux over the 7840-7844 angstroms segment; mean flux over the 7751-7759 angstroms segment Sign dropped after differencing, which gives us 4.2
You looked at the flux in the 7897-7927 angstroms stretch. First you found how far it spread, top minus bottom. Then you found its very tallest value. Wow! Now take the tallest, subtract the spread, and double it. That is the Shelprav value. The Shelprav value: 36.6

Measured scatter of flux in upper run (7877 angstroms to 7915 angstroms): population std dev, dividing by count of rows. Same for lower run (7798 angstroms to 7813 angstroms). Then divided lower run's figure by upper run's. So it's 0.6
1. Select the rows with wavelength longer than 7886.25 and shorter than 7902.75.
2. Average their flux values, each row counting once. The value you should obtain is 23.0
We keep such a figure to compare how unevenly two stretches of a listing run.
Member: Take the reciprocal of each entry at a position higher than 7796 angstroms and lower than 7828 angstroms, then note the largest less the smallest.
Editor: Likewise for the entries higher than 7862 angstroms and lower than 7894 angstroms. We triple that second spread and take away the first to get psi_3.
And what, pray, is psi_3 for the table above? 0.030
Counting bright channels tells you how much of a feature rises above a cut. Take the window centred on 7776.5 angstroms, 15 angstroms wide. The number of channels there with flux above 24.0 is 10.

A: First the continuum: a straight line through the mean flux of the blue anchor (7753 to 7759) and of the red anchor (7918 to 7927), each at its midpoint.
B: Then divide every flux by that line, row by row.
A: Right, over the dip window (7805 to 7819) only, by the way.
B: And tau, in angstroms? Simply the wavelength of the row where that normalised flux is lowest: 7809.0 angstroms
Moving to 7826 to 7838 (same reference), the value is 7837.5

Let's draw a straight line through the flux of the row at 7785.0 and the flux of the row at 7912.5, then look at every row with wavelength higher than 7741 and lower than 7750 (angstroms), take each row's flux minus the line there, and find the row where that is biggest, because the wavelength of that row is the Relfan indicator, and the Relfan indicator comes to 7746.0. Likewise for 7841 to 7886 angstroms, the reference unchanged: 7878.0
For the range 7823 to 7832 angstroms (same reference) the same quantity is 7831.5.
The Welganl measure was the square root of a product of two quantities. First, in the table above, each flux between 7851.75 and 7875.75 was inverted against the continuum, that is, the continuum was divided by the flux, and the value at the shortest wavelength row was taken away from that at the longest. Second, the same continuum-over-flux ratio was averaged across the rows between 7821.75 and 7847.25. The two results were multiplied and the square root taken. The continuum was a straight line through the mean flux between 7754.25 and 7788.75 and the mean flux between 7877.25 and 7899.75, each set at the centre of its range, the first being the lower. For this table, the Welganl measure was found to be 0.48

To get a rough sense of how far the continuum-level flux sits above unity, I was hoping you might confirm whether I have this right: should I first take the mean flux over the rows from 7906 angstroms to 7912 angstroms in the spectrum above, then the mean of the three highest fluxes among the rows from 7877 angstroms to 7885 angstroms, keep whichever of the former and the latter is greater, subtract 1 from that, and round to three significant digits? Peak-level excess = 24.7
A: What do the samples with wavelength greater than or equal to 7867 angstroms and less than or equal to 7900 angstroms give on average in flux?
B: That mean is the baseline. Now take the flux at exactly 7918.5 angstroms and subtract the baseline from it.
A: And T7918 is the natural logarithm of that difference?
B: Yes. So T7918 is 0.95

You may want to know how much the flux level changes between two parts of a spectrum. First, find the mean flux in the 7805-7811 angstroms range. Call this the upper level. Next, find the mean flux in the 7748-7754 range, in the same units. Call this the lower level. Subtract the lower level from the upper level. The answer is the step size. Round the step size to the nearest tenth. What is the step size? 1.3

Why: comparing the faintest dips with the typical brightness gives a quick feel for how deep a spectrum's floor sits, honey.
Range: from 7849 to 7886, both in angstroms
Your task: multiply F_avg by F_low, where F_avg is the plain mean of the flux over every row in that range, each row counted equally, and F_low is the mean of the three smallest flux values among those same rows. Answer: 439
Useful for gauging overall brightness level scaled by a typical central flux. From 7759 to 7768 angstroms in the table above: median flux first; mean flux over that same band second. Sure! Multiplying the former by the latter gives 511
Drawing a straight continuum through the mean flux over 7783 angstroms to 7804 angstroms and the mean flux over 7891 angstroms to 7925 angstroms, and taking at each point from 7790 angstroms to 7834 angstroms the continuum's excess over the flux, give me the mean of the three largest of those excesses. 2.55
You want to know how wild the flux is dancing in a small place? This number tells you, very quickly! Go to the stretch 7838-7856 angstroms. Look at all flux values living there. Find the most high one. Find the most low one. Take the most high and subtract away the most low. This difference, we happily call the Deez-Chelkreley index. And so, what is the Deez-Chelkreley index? 7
